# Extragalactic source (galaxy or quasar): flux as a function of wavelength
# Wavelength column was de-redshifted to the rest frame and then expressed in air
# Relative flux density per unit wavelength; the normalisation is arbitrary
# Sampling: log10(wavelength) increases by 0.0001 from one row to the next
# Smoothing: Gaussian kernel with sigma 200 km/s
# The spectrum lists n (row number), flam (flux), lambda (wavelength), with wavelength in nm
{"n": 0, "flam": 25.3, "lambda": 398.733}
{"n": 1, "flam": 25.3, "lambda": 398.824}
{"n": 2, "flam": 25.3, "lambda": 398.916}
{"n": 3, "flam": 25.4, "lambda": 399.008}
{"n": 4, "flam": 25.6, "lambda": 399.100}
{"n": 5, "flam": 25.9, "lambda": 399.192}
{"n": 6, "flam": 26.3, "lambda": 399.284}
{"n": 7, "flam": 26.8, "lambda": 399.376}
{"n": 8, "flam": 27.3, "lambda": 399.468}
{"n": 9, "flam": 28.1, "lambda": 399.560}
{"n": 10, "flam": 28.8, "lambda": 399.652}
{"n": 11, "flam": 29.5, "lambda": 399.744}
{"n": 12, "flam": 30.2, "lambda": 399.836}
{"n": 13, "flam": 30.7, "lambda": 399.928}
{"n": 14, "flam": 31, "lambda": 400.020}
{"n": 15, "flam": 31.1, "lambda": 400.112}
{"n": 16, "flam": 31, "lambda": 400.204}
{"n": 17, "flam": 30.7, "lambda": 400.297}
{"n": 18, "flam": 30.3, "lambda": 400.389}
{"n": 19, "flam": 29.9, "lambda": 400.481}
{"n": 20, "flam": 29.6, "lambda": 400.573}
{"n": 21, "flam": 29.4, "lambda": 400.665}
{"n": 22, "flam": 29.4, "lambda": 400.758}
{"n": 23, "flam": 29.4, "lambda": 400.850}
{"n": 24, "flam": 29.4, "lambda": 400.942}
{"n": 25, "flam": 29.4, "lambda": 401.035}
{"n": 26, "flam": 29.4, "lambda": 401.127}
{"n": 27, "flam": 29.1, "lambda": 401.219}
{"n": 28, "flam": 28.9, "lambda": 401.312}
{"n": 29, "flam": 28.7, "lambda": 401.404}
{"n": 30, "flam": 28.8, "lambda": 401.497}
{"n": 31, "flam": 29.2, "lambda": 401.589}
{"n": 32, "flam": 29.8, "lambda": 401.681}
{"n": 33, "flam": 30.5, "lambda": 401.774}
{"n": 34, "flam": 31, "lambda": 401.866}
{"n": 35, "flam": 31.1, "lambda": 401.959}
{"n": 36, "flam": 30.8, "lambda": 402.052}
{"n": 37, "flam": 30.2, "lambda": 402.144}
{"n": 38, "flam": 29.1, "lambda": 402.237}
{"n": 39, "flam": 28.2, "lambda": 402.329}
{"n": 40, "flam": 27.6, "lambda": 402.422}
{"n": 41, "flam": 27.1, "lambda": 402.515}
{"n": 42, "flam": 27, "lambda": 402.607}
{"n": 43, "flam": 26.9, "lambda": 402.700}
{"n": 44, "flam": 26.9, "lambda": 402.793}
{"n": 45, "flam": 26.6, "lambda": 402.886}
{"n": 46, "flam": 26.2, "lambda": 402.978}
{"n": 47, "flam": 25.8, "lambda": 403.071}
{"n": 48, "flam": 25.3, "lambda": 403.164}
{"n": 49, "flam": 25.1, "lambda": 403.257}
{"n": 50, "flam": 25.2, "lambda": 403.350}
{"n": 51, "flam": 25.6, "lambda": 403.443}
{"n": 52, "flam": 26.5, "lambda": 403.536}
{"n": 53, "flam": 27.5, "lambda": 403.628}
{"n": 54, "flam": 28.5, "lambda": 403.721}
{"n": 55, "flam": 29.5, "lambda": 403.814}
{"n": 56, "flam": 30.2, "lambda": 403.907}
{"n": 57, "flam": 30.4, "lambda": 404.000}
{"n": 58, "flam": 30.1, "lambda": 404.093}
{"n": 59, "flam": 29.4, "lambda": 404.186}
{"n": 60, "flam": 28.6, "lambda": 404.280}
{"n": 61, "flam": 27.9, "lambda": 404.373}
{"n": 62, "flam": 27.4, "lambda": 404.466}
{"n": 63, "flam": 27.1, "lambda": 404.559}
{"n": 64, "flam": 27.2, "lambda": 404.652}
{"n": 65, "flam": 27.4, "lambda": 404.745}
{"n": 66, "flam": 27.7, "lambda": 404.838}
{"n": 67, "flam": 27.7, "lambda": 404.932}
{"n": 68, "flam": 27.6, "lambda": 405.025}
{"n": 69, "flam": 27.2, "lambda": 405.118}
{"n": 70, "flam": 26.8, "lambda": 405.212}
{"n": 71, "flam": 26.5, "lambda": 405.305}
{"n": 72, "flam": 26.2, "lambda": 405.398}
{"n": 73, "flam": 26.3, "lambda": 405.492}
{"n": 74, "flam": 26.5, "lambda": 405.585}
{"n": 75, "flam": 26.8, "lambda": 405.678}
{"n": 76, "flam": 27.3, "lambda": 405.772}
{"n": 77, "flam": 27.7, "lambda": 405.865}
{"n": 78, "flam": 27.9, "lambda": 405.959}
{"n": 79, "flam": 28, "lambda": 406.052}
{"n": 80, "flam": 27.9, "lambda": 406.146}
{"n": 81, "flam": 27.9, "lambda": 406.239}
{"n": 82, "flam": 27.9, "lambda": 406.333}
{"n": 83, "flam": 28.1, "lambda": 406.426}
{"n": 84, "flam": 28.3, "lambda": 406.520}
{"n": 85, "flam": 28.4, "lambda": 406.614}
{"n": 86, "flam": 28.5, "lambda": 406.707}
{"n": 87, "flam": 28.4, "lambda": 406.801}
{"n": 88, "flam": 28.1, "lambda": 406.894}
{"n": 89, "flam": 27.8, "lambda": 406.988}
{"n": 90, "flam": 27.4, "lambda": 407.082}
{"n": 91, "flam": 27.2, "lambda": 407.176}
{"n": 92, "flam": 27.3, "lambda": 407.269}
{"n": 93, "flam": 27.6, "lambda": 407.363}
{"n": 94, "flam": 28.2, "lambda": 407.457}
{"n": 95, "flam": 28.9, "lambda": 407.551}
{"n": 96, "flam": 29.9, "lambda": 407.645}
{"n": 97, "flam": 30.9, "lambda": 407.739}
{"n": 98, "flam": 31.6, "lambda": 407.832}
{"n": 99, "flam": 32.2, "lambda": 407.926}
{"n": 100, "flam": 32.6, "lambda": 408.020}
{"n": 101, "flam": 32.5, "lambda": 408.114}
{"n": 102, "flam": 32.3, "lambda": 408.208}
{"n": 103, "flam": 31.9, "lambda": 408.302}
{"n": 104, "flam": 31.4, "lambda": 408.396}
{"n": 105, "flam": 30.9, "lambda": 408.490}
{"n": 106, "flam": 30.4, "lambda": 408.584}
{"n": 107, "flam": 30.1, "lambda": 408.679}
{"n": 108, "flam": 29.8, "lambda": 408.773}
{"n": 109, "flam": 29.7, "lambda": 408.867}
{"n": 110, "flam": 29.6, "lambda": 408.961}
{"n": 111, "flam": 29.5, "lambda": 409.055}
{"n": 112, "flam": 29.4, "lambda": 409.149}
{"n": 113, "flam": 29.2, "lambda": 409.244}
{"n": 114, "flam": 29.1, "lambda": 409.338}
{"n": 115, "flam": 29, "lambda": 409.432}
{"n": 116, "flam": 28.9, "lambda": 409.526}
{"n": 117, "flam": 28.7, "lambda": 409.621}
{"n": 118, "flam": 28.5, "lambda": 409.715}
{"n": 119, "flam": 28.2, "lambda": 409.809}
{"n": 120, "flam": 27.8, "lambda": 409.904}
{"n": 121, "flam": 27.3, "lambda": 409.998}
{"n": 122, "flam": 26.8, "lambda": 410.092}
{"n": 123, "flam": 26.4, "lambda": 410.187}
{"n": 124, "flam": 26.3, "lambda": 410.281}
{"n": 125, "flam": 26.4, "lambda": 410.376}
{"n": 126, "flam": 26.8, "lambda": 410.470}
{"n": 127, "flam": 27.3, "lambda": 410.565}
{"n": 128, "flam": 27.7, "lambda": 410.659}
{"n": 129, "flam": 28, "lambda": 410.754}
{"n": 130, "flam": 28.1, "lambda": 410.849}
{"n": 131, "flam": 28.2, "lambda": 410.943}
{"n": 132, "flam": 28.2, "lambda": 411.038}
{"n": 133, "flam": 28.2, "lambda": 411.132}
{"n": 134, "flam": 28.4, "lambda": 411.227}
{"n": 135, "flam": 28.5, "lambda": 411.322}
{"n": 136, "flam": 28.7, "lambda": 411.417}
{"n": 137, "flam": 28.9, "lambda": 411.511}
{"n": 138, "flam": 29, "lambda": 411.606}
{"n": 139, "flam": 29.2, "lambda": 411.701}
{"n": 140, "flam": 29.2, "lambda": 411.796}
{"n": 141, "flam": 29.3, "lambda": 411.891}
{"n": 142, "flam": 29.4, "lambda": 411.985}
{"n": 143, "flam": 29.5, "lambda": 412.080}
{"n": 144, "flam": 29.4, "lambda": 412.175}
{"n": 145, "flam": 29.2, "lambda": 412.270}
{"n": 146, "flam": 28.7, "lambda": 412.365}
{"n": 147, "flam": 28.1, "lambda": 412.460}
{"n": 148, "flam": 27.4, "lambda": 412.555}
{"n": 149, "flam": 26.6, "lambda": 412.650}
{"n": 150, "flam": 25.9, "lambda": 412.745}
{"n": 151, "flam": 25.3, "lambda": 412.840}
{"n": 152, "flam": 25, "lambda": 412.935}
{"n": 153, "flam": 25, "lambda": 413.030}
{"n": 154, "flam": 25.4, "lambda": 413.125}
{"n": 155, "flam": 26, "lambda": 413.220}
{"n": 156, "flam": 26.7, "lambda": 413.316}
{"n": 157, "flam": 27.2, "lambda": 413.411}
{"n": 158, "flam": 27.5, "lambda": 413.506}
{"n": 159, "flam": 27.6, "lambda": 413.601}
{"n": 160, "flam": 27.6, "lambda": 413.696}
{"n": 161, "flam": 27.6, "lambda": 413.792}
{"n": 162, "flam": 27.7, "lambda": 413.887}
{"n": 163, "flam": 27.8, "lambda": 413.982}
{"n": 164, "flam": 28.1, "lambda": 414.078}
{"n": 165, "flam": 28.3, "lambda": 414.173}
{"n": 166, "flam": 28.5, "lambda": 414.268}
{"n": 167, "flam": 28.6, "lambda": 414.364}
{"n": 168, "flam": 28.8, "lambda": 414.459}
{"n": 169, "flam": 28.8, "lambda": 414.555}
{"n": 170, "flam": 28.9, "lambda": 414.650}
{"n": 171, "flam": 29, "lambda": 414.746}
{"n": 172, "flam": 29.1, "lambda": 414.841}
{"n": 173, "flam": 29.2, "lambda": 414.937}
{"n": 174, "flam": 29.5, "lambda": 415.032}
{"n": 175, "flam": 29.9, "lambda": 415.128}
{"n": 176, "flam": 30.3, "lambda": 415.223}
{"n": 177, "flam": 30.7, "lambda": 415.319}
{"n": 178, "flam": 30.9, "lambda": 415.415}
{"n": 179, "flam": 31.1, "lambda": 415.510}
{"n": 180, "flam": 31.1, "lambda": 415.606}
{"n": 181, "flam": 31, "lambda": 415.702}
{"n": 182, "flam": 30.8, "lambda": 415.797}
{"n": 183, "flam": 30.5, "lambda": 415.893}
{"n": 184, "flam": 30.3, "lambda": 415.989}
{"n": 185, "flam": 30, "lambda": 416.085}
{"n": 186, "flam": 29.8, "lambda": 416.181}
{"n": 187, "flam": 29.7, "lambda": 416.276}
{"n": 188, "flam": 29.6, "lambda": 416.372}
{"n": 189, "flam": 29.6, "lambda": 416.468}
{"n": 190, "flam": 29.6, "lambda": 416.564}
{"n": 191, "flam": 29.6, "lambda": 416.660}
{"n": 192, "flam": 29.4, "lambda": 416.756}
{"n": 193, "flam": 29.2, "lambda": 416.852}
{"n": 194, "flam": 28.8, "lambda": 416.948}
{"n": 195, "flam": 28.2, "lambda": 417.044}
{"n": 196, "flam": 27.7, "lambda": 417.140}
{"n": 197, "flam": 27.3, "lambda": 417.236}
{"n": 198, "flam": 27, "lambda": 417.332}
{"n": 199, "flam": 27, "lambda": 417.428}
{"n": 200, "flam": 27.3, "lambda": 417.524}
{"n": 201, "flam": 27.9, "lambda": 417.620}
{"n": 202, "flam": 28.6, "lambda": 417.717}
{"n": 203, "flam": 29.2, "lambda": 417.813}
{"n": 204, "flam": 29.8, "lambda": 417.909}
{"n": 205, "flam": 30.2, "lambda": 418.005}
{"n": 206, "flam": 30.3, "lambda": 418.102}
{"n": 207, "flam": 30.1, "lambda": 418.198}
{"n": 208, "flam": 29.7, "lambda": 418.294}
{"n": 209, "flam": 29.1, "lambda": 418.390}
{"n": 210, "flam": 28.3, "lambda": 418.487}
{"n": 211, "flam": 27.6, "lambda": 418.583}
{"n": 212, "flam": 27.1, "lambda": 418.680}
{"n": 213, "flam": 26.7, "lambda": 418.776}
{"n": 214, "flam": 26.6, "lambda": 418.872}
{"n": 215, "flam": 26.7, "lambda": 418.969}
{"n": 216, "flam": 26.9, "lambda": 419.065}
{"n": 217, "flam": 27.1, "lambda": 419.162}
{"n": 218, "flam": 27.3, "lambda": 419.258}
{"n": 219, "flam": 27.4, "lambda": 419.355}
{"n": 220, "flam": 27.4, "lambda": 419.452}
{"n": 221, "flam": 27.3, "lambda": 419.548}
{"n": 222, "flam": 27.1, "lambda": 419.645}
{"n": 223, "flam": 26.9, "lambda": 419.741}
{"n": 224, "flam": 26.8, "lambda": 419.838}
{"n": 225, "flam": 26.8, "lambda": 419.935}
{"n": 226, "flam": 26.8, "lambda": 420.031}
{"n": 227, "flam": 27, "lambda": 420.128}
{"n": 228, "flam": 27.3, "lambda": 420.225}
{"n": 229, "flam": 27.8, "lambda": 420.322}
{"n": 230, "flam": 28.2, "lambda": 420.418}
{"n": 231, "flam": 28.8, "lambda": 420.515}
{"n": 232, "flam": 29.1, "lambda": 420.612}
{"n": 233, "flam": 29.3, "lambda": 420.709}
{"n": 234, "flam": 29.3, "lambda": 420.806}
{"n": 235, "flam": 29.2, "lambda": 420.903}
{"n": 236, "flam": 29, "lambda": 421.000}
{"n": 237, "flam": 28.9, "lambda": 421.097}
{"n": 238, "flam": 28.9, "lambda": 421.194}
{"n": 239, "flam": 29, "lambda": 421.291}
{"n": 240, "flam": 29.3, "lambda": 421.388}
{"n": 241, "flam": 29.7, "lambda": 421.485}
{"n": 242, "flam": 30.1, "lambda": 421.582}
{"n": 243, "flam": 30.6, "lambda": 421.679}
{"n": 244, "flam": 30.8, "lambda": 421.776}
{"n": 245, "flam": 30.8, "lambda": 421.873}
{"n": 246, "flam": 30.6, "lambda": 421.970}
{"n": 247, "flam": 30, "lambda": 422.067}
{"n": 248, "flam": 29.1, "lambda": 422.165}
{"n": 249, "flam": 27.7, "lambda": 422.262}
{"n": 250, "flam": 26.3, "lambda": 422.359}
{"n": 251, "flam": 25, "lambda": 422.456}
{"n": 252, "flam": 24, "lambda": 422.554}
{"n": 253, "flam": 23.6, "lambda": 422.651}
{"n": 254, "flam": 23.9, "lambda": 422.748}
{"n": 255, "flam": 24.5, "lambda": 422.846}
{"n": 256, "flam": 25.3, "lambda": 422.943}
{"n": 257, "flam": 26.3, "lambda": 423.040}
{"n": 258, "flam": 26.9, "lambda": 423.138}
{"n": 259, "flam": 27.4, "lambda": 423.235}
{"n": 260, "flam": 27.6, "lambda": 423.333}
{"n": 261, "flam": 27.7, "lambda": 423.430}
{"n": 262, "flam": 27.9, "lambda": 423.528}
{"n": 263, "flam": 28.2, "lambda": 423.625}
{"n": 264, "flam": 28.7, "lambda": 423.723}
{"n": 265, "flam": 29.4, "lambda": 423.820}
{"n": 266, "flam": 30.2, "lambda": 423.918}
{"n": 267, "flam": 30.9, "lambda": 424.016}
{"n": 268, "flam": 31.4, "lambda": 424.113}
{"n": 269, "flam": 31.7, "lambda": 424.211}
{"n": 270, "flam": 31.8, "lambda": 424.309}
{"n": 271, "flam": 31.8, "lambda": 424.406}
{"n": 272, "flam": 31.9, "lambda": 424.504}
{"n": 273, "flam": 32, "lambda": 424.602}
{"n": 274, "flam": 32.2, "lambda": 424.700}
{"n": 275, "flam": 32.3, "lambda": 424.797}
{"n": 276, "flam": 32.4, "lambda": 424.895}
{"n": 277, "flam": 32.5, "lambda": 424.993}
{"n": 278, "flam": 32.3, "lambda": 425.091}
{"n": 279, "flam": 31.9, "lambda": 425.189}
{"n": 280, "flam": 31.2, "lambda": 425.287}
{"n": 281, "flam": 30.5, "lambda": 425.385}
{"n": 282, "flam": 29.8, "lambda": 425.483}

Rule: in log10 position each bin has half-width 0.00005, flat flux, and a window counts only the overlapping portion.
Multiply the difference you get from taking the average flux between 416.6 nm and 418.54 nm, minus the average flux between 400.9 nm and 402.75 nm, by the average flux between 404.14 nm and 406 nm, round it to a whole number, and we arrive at -10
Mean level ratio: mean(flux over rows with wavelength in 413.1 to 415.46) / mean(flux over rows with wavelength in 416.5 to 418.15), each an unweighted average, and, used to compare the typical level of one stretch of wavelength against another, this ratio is 0.99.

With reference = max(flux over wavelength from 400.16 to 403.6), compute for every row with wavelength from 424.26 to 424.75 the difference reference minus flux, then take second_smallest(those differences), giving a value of -0.9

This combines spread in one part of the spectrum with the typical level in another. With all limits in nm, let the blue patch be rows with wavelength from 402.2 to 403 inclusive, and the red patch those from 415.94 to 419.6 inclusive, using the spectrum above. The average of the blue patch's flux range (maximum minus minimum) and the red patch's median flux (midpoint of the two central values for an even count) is 15.7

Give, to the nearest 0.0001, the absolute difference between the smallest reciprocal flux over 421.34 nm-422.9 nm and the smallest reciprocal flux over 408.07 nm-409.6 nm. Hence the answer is 0.0017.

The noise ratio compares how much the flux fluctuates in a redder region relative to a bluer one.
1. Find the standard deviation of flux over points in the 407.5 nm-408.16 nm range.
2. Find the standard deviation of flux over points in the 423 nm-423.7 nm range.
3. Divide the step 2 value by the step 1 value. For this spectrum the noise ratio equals 0.46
